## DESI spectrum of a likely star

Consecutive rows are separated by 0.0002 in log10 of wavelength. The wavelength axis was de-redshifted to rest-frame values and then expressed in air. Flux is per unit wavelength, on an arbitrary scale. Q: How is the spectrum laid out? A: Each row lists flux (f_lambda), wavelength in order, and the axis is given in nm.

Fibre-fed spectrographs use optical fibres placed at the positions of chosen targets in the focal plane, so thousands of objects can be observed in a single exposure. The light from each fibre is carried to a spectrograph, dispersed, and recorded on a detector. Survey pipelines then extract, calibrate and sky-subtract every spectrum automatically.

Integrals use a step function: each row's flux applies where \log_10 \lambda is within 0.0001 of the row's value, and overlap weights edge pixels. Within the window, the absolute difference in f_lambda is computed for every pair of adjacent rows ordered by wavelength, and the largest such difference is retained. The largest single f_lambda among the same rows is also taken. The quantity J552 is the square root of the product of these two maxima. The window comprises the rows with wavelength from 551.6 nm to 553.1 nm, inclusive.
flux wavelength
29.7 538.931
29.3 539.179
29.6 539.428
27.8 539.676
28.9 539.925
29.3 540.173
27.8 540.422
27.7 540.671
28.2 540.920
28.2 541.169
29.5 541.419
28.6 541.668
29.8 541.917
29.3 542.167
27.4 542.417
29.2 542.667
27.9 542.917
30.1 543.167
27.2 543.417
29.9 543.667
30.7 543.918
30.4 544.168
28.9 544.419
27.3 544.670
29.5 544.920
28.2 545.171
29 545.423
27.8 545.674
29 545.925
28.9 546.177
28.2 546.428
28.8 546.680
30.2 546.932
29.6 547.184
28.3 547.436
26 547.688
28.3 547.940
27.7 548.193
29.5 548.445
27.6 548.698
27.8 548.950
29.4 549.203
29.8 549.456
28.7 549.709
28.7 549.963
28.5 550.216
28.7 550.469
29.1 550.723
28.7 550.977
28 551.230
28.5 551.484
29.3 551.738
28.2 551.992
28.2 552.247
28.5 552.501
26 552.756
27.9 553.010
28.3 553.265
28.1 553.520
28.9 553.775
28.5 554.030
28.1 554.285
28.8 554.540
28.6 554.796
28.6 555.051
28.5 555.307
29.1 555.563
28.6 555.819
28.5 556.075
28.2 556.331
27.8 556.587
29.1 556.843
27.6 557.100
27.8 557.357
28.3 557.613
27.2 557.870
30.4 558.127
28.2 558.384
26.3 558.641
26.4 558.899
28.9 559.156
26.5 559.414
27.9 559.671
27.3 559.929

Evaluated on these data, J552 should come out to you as 8.6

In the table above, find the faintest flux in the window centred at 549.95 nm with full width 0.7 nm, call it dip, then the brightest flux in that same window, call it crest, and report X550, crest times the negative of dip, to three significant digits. -818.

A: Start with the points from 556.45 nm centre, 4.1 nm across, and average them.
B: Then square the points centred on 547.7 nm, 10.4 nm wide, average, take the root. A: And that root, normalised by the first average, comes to 1.01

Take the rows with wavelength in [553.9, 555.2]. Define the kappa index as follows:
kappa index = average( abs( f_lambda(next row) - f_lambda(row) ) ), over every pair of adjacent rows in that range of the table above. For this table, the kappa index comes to 0.3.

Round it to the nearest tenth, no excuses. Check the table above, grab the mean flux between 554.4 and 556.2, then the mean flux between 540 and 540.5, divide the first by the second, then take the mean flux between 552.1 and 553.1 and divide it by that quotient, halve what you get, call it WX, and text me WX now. 13.8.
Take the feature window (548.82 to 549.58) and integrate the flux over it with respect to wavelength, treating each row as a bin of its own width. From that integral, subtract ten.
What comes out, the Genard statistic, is 12.0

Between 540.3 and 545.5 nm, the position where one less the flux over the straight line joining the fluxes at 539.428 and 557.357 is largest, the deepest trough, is 543.417 nm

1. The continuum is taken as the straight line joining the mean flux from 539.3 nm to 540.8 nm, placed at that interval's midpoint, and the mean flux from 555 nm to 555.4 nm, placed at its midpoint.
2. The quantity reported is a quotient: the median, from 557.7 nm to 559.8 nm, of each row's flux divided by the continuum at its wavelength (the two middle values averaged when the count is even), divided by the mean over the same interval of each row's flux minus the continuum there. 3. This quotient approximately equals -1.2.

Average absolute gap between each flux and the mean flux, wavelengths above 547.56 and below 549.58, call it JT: 1.0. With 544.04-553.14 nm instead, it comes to 0.7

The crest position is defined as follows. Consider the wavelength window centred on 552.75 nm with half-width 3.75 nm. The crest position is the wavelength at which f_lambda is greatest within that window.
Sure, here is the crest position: 549.456 nm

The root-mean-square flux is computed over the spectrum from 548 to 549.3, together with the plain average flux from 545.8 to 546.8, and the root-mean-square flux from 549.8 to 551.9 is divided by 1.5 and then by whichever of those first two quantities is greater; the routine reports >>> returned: 0.666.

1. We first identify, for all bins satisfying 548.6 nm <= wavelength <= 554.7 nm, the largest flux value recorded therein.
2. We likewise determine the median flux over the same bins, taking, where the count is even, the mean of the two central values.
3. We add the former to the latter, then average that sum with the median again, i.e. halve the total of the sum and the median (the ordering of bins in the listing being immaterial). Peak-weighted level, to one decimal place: 43.4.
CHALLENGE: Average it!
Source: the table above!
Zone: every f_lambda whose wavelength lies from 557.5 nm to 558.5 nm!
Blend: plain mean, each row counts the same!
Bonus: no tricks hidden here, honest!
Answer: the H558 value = 28.5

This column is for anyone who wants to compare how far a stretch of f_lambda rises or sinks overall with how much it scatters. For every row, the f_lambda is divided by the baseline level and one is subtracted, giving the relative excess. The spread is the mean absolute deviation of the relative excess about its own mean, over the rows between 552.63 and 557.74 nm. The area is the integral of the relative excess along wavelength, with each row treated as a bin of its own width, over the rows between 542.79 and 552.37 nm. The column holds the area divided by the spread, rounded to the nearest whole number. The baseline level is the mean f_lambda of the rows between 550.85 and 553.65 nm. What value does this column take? 11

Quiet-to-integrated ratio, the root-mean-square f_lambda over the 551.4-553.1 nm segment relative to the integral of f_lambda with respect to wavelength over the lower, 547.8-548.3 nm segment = 2.0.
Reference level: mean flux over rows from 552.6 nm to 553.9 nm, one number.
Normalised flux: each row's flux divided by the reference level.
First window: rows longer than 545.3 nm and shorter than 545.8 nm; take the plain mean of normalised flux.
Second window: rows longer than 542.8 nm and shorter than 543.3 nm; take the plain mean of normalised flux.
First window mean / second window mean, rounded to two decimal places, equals 0.98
